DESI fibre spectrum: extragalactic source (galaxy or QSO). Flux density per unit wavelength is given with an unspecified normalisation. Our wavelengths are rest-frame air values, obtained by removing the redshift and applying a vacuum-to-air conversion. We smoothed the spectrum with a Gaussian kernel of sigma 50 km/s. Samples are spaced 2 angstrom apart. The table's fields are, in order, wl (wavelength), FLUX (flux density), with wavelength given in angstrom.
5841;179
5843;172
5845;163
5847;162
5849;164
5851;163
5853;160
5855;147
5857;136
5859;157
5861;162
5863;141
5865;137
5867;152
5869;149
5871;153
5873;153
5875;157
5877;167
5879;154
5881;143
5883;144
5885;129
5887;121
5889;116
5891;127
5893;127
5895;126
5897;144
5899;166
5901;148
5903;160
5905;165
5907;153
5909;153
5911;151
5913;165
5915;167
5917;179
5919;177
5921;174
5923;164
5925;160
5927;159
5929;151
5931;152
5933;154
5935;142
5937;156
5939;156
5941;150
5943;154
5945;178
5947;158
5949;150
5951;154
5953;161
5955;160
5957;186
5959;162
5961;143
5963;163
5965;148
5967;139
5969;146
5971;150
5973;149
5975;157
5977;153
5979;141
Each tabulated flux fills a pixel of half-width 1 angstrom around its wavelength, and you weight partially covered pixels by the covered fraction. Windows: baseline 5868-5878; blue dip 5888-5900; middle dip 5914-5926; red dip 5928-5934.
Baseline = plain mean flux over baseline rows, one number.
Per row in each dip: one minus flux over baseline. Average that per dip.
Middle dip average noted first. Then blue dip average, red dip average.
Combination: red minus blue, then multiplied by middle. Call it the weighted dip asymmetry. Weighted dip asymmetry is 0.0107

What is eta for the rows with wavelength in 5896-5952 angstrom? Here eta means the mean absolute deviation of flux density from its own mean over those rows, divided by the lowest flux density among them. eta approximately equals 0.056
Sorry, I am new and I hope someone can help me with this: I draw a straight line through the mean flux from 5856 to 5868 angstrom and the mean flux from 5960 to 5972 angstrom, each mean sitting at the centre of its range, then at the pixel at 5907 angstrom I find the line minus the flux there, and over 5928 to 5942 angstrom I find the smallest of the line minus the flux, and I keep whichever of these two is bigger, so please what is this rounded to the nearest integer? -5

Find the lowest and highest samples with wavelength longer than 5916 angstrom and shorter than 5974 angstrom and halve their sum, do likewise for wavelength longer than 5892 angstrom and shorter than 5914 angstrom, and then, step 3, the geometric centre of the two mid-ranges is 154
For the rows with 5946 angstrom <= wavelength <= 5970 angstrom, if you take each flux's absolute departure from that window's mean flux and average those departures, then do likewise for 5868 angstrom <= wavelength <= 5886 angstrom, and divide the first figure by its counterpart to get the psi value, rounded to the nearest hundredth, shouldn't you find 1.19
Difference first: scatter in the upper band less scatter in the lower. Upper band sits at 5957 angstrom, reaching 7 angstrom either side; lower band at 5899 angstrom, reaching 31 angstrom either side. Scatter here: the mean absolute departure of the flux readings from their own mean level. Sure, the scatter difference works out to -5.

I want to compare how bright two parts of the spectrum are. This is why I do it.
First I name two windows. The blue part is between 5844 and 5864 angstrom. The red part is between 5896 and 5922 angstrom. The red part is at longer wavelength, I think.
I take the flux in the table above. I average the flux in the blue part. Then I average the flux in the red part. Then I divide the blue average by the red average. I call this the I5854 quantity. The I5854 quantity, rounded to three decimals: 0.962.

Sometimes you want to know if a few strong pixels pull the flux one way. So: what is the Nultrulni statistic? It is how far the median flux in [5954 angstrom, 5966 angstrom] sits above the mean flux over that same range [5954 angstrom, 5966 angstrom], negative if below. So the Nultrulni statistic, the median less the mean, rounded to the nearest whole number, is 1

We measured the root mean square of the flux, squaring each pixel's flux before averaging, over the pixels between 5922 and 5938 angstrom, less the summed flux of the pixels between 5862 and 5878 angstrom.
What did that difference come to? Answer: -1054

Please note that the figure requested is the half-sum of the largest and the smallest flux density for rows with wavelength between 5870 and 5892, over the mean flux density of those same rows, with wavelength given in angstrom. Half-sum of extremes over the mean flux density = 1.00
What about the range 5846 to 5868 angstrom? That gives 0.98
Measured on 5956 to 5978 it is 1.05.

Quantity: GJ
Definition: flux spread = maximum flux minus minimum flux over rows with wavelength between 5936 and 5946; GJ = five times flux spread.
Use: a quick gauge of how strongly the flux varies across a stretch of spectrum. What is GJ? 140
